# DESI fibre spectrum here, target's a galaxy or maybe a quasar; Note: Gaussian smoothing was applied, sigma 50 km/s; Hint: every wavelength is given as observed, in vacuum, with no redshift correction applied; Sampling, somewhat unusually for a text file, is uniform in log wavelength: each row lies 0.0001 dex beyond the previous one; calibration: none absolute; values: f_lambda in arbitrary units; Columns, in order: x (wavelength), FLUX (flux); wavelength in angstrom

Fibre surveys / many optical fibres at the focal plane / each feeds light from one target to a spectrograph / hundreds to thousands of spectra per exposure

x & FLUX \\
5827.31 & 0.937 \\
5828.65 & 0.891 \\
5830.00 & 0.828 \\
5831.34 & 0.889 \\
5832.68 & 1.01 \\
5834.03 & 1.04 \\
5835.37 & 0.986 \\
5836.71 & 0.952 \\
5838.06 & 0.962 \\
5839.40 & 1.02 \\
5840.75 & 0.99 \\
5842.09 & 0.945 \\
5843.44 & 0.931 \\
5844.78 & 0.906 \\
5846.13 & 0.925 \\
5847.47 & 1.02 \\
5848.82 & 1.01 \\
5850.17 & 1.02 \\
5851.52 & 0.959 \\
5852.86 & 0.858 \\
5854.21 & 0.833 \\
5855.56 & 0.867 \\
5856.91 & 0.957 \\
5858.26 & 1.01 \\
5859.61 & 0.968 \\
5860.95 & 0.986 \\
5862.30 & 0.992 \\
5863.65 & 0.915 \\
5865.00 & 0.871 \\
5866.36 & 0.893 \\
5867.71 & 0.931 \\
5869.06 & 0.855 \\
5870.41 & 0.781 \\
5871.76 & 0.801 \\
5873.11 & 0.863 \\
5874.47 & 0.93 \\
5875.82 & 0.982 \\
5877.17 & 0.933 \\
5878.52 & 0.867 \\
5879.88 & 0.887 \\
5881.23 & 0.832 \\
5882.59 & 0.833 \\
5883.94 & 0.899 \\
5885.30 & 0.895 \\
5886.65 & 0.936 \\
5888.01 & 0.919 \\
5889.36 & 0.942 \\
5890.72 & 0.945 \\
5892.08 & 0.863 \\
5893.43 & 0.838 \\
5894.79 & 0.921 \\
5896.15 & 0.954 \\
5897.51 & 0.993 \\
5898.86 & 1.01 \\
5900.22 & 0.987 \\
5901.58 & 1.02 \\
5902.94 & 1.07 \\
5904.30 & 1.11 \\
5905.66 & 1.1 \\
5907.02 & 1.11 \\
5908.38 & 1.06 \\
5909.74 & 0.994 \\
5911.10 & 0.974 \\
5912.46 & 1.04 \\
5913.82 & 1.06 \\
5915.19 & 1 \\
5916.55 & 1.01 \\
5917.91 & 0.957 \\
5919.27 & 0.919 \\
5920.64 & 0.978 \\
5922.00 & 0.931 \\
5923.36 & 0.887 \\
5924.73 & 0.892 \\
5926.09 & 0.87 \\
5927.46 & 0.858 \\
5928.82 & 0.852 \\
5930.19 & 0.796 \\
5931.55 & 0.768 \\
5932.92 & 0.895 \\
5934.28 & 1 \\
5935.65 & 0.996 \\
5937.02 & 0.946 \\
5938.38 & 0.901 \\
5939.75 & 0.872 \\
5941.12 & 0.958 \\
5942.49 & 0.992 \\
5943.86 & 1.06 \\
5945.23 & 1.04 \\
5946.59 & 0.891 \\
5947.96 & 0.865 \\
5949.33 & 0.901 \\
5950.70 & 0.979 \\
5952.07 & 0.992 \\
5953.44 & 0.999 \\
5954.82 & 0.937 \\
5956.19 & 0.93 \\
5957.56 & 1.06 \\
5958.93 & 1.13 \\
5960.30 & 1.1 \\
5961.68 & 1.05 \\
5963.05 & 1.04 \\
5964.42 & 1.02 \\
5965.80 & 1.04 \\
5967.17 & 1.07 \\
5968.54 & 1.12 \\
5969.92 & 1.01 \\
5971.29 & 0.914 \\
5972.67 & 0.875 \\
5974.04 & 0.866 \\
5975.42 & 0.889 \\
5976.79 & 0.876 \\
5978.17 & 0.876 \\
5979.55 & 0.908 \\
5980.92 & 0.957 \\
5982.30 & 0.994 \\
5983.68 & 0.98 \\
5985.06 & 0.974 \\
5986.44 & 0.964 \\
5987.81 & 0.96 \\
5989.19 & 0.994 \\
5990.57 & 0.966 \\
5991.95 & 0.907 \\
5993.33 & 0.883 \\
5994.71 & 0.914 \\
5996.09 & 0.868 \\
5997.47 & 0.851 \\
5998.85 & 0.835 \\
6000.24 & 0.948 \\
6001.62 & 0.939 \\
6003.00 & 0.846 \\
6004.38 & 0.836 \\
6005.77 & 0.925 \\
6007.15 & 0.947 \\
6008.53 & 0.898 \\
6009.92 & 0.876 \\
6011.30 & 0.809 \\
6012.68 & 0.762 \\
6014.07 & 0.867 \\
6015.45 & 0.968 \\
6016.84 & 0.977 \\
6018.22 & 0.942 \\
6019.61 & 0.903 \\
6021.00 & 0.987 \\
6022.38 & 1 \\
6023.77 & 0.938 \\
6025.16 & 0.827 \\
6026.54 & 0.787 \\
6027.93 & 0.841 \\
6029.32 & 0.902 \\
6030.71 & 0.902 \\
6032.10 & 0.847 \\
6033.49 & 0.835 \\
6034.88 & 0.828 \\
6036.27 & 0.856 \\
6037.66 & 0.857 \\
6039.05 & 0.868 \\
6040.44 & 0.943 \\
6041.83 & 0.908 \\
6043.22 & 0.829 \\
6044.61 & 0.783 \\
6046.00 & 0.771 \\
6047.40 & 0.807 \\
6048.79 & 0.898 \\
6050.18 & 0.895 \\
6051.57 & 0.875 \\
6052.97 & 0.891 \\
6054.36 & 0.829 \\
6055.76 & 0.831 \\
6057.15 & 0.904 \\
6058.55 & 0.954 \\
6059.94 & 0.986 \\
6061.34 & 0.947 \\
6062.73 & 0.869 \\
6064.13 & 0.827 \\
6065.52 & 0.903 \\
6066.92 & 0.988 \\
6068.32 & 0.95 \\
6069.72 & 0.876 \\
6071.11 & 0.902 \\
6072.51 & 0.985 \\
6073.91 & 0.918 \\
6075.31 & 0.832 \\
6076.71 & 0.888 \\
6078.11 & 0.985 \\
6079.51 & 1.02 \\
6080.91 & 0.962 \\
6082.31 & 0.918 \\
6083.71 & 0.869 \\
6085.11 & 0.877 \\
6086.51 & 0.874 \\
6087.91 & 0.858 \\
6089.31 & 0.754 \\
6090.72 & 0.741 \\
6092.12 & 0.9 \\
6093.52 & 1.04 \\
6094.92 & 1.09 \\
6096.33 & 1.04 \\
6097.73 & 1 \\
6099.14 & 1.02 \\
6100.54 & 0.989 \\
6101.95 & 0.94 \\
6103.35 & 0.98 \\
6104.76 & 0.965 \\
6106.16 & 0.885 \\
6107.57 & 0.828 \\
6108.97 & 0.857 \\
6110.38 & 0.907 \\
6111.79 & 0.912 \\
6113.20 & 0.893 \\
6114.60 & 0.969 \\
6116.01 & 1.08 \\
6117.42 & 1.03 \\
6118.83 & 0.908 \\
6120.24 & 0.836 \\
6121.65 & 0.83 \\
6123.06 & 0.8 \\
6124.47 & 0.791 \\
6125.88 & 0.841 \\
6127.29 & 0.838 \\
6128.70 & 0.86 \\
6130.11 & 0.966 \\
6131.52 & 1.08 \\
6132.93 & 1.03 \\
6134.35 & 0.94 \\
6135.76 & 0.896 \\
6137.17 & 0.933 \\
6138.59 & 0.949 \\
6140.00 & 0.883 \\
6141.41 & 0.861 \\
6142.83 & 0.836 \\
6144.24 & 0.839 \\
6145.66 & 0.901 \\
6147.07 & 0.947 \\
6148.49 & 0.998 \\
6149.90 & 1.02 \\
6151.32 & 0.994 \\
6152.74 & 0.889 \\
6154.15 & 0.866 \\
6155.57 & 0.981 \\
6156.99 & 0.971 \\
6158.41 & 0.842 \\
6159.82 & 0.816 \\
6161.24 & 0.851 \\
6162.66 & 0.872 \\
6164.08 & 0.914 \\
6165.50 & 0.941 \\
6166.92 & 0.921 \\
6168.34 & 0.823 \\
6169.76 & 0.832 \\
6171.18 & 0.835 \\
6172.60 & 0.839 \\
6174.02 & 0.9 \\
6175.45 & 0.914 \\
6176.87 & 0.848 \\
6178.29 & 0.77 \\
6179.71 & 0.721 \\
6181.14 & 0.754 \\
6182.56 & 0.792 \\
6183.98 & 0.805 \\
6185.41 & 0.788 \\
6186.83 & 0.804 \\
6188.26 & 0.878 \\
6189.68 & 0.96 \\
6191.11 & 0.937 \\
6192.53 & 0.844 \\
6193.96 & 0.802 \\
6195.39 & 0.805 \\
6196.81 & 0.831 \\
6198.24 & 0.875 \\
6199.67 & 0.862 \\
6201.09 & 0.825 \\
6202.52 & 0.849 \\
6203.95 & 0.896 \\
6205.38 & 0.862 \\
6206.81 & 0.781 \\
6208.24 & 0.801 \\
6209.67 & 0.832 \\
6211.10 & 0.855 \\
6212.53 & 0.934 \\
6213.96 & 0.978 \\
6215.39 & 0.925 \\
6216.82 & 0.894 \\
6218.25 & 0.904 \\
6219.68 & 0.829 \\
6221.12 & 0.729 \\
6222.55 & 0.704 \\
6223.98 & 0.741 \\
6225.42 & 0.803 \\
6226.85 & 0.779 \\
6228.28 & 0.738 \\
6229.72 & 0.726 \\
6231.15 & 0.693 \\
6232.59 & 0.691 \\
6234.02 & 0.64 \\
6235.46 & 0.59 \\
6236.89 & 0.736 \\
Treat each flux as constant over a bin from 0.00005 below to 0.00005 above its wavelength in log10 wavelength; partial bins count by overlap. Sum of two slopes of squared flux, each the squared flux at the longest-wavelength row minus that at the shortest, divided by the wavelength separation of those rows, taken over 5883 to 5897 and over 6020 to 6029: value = -0.03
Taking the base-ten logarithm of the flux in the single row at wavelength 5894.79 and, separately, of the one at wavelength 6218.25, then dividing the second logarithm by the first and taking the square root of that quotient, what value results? 1.1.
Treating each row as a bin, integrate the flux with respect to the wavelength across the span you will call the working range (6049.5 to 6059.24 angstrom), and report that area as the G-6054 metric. 8.6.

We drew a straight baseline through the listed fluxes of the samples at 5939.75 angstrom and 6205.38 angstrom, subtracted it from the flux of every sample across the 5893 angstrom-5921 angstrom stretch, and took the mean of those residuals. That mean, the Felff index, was 0.13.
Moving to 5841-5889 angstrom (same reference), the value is 0.04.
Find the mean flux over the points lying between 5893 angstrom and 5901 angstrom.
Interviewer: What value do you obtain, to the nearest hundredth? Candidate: 0.95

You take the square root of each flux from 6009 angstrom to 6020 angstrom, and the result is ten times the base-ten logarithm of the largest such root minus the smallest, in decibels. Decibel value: -9.4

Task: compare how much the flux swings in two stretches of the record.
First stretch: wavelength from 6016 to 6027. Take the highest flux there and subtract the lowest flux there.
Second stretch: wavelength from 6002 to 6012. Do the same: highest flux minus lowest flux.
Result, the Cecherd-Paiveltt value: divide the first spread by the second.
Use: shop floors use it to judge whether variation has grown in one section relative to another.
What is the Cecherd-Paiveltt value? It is 1.54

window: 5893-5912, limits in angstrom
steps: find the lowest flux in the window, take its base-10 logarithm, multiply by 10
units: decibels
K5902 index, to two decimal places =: -0.77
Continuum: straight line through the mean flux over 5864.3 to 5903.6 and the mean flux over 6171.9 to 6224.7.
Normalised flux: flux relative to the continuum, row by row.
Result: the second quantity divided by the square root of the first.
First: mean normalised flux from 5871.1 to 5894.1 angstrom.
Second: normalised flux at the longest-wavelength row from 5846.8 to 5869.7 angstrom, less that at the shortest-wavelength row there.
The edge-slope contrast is -0.18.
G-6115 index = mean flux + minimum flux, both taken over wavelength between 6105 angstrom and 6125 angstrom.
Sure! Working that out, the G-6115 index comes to 1.69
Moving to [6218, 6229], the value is 1.48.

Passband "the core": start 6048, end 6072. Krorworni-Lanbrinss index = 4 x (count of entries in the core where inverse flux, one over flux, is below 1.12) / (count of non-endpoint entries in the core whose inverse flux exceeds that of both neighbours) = 10.0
